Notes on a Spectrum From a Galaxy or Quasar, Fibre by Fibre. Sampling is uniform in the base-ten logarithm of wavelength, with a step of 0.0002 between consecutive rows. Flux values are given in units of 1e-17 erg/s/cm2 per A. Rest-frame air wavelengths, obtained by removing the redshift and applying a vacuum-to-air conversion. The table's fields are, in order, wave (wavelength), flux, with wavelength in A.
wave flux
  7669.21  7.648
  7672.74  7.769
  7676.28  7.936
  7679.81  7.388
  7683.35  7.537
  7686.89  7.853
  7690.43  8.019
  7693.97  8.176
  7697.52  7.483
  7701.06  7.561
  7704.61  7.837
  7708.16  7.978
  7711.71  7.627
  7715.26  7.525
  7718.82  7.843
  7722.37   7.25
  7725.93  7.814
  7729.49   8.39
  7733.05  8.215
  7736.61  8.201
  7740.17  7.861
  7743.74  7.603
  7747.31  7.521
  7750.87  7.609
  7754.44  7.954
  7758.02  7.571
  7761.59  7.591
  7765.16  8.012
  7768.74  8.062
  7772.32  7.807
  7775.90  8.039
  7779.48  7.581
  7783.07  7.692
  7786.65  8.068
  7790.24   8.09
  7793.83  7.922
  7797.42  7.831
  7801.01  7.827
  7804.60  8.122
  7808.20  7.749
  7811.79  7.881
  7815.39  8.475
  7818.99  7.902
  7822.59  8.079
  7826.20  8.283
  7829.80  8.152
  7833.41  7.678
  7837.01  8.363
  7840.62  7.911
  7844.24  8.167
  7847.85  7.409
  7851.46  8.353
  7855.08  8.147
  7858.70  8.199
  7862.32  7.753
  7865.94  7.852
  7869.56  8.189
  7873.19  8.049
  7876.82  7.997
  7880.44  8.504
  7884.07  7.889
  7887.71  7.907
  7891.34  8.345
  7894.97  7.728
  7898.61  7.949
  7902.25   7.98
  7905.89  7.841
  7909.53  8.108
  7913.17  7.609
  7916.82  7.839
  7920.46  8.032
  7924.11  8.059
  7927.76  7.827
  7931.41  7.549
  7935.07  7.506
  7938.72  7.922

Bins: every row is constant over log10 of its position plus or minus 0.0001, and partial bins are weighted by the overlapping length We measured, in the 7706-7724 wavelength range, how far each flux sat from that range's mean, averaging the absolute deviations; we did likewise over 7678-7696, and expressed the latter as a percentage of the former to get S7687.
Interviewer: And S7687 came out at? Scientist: 125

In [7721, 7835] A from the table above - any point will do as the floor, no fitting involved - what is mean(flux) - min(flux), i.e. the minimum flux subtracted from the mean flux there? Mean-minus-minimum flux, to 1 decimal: 0.7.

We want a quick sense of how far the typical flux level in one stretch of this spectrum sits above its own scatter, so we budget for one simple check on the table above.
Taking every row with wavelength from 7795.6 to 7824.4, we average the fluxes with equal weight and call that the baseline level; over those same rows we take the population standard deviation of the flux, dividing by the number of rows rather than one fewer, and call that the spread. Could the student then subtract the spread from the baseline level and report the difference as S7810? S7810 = 7.76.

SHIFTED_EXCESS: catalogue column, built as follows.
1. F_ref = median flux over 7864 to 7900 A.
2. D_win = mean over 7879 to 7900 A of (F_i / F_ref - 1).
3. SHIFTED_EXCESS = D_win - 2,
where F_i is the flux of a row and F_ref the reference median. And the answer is -1.99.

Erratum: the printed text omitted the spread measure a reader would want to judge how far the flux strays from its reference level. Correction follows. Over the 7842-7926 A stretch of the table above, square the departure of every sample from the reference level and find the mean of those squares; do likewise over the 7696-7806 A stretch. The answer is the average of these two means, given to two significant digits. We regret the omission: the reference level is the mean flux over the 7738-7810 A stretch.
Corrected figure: 0.077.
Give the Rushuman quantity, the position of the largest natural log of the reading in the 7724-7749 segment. 7729.49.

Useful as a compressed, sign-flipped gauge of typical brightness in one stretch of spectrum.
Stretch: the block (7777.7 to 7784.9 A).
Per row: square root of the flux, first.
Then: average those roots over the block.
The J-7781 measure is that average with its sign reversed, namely -2.76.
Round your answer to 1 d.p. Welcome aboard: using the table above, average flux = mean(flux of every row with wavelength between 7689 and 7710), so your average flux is 7.8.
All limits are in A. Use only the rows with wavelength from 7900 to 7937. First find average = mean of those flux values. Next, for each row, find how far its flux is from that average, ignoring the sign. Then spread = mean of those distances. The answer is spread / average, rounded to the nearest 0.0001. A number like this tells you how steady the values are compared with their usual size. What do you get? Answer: 0.0217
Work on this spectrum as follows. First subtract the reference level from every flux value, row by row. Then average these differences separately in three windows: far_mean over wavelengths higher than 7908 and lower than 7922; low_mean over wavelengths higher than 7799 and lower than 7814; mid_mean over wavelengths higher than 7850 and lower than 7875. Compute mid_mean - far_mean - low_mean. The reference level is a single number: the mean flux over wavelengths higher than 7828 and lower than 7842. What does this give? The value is 0.31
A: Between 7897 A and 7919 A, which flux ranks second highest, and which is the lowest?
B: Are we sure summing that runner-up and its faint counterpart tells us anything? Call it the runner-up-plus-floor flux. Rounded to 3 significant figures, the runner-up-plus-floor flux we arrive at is 15.6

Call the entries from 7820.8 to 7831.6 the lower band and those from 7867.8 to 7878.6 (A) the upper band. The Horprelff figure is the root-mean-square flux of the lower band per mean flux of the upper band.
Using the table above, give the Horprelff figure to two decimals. 1.01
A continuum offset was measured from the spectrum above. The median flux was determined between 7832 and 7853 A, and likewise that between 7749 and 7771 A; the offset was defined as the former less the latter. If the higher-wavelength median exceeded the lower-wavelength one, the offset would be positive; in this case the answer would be 0.26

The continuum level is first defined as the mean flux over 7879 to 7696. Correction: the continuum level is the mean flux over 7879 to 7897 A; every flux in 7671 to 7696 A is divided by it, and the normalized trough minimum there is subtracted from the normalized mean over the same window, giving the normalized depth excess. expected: 0.052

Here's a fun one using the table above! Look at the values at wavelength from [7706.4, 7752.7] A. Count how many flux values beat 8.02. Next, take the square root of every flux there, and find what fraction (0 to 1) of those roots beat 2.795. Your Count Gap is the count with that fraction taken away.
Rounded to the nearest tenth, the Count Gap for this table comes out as 2.5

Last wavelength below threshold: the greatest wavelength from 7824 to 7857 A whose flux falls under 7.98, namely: 7847.85 A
